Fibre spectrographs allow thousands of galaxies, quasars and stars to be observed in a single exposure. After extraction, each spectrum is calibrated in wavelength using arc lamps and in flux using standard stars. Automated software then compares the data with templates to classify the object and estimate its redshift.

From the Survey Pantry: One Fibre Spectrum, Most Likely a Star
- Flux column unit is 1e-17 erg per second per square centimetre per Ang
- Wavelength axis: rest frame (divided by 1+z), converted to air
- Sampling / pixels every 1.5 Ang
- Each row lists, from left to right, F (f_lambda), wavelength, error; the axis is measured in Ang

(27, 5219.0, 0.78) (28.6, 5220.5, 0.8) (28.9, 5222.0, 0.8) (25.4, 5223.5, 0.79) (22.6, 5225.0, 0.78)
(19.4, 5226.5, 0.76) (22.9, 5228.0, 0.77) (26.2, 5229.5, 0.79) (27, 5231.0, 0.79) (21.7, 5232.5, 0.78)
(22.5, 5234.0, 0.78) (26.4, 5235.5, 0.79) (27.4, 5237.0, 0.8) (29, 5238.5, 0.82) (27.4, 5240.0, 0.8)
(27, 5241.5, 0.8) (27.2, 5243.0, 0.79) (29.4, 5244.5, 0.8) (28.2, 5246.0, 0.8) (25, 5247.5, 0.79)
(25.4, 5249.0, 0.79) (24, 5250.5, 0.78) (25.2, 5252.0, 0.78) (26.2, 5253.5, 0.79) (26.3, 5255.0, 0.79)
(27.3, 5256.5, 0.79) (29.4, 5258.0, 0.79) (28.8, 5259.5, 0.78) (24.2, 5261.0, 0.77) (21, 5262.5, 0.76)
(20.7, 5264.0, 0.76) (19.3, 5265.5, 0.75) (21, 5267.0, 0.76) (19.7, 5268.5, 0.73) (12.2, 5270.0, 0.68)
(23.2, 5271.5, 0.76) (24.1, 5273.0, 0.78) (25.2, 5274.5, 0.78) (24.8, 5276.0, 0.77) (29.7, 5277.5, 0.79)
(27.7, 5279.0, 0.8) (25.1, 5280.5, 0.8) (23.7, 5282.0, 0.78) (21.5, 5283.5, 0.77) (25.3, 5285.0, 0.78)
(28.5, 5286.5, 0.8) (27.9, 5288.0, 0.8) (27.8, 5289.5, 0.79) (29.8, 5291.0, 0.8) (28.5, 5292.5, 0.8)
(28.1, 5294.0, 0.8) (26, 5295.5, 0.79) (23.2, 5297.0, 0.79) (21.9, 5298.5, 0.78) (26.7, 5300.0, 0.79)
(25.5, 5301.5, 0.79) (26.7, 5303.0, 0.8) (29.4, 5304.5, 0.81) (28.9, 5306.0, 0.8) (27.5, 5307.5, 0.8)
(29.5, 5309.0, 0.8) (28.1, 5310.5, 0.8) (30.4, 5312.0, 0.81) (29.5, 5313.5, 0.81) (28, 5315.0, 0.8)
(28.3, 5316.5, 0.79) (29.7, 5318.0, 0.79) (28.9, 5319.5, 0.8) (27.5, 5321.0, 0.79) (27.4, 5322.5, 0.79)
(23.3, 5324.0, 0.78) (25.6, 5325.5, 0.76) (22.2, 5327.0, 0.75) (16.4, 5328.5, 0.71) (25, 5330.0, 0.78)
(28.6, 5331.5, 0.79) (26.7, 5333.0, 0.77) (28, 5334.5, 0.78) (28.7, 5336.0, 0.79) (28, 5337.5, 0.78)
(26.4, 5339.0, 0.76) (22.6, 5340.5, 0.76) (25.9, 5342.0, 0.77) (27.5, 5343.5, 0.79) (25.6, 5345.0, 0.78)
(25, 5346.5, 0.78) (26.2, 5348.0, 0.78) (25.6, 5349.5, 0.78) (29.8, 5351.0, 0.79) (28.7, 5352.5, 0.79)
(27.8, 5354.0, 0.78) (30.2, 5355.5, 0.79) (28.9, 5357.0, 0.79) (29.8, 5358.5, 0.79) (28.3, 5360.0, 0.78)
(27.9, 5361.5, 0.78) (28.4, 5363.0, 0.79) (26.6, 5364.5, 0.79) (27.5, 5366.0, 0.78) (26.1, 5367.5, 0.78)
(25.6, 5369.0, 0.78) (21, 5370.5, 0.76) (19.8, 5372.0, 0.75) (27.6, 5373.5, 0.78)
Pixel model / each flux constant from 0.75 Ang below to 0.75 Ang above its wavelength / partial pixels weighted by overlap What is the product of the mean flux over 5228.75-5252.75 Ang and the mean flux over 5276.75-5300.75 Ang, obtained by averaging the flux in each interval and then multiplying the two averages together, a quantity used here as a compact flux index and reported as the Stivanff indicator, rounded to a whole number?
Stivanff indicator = 690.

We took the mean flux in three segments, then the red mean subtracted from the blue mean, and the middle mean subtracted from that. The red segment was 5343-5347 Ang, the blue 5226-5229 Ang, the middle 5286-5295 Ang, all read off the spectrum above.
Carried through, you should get -33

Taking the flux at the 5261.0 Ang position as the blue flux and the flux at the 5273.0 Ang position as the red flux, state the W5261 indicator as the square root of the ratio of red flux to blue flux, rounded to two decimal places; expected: 1.00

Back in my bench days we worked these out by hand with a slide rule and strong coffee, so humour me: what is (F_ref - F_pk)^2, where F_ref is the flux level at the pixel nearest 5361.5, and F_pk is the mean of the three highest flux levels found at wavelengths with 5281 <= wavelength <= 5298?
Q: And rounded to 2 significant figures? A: 1.1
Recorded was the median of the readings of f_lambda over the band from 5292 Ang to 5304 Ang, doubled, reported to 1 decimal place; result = 52.7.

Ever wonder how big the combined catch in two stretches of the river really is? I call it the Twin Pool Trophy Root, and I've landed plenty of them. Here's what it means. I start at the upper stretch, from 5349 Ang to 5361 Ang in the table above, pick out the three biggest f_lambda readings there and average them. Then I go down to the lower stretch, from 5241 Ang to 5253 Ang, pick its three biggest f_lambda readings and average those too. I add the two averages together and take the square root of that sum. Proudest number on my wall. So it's 7.63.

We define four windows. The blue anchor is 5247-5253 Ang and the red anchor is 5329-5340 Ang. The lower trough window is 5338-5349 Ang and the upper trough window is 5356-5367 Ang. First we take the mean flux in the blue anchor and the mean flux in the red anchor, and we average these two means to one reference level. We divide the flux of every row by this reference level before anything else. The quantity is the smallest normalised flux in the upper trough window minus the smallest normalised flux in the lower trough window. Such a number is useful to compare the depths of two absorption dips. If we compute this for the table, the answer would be 0.15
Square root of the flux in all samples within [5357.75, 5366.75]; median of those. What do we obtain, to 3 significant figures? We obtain 5.30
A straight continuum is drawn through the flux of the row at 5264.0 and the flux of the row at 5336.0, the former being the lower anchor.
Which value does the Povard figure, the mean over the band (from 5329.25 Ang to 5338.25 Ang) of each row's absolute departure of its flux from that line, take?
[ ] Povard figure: 1.1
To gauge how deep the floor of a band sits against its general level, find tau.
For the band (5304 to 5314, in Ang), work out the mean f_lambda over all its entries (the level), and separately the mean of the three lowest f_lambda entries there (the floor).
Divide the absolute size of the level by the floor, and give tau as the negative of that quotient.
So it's -1.03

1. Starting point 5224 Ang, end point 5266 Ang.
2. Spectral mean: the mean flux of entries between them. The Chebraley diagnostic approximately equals 25.3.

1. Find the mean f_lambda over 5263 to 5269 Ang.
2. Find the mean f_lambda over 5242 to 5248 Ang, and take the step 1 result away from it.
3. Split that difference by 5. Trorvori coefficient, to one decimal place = 1.5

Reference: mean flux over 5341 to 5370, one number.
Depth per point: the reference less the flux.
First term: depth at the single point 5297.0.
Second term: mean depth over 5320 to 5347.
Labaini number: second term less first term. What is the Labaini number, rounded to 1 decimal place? -2.4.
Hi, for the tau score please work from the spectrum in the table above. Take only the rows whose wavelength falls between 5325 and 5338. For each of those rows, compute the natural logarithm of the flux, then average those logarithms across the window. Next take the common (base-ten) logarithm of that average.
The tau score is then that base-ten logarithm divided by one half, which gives 1.02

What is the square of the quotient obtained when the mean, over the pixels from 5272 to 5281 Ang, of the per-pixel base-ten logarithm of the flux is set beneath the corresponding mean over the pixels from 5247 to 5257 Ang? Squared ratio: 0.99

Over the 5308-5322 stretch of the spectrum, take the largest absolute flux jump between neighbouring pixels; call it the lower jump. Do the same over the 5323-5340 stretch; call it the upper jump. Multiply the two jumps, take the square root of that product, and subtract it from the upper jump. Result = 4.2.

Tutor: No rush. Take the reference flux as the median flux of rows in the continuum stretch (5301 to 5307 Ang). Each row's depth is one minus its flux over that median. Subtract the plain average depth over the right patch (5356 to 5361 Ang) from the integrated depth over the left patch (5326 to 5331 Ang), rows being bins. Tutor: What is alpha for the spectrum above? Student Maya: 1.1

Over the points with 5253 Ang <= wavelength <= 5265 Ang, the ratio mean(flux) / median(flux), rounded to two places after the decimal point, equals 0.97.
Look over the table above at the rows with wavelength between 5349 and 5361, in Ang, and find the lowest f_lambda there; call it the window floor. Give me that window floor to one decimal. 25.6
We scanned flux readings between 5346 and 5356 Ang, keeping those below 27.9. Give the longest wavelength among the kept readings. 5354.0 Ang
